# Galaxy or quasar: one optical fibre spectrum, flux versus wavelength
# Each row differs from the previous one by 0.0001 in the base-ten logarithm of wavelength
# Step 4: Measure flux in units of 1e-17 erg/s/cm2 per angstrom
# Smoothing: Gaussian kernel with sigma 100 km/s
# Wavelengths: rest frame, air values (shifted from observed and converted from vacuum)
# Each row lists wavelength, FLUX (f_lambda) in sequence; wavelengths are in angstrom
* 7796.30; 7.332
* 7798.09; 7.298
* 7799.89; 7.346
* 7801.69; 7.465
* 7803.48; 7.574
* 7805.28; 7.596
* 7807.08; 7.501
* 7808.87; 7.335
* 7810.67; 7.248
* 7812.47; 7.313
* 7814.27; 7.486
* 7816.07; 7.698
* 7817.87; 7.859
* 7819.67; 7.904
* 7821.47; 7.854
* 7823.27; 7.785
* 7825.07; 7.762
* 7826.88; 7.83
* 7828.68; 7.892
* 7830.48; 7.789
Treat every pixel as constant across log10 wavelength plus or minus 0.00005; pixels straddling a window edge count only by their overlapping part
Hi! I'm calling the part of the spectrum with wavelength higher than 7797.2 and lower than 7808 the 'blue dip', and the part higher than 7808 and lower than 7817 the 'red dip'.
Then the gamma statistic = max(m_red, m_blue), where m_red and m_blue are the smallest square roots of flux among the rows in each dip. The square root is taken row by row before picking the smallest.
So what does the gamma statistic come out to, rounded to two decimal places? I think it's 2.70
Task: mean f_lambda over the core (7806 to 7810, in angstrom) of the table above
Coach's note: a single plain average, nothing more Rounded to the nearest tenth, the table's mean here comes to 7.4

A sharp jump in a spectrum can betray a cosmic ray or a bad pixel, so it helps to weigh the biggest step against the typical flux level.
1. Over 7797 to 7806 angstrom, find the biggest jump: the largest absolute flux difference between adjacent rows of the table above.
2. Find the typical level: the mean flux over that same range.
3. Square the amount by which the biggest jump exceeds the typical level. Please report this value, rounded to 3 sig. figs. 53.8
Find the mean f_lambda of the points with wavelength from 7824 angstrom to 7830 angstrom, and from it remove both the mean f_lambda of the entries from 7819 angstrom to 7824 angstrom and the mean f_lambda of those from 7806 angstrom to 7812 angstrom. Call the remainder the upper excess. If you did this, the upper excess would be -7.4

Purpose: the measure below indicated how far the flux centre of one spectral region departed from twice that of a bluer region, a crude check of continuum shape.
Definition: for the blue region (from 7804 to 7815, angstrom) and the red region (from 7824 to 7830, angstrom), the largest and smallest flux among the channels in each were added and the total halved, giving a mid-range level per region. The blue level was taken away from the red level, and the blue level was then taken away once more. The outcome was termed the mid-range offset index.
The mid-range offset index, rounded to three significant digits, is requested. -7.02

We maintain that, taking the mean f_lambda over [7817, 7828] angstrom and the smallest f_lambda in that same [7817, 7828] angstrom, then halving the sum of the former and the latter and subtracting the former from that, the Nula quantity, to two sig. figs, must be -0.035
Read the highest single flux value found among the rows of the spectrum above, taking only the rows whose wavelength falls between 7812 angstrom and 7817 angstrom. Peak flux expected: 7.698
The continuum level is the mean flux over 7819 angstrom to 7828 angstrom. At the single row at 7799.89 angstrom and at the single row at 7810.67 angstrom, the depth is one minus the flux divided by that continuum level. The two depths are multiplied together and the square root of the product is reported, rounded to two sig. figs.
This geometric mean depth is 0.067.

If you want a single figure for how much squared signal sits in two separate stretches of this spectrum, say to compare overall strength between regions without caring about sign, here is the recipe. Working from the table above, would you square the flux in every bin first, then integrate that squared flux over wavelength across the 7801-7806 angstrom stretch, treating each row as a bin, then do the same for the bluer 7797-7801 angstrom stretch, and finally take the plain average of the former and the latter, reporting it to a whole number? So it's 250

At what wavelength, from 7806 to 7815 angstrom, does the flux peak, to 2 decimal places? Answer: 7807.08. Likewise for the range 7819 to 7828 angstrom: 7819.67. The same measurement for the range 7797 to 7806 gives 7805.28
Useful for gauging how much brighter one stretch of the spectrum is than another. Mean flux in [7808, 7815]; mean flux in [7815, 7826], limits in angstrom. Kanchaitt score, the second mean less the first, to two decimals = 0.46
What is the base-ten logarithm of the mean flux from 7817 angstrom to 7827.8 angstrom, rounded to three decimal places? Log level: 0.894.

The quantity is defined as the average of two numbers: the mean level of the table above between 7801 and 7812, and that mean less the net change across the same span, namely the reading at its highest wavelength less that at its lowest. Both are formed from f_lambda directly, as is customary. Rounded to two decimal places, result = 7.56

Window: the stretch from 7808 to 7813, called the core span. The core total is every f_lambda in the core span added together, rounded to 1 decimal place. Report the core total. 21.9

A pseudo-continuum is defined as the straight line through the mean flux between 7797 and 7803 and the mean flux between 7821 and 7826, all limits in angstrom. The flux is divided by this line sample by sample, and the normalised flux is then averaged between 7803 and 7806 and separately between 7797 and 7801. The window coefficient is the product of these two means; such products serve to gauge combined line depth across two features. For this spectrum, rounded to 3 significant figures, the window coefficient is 1.01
